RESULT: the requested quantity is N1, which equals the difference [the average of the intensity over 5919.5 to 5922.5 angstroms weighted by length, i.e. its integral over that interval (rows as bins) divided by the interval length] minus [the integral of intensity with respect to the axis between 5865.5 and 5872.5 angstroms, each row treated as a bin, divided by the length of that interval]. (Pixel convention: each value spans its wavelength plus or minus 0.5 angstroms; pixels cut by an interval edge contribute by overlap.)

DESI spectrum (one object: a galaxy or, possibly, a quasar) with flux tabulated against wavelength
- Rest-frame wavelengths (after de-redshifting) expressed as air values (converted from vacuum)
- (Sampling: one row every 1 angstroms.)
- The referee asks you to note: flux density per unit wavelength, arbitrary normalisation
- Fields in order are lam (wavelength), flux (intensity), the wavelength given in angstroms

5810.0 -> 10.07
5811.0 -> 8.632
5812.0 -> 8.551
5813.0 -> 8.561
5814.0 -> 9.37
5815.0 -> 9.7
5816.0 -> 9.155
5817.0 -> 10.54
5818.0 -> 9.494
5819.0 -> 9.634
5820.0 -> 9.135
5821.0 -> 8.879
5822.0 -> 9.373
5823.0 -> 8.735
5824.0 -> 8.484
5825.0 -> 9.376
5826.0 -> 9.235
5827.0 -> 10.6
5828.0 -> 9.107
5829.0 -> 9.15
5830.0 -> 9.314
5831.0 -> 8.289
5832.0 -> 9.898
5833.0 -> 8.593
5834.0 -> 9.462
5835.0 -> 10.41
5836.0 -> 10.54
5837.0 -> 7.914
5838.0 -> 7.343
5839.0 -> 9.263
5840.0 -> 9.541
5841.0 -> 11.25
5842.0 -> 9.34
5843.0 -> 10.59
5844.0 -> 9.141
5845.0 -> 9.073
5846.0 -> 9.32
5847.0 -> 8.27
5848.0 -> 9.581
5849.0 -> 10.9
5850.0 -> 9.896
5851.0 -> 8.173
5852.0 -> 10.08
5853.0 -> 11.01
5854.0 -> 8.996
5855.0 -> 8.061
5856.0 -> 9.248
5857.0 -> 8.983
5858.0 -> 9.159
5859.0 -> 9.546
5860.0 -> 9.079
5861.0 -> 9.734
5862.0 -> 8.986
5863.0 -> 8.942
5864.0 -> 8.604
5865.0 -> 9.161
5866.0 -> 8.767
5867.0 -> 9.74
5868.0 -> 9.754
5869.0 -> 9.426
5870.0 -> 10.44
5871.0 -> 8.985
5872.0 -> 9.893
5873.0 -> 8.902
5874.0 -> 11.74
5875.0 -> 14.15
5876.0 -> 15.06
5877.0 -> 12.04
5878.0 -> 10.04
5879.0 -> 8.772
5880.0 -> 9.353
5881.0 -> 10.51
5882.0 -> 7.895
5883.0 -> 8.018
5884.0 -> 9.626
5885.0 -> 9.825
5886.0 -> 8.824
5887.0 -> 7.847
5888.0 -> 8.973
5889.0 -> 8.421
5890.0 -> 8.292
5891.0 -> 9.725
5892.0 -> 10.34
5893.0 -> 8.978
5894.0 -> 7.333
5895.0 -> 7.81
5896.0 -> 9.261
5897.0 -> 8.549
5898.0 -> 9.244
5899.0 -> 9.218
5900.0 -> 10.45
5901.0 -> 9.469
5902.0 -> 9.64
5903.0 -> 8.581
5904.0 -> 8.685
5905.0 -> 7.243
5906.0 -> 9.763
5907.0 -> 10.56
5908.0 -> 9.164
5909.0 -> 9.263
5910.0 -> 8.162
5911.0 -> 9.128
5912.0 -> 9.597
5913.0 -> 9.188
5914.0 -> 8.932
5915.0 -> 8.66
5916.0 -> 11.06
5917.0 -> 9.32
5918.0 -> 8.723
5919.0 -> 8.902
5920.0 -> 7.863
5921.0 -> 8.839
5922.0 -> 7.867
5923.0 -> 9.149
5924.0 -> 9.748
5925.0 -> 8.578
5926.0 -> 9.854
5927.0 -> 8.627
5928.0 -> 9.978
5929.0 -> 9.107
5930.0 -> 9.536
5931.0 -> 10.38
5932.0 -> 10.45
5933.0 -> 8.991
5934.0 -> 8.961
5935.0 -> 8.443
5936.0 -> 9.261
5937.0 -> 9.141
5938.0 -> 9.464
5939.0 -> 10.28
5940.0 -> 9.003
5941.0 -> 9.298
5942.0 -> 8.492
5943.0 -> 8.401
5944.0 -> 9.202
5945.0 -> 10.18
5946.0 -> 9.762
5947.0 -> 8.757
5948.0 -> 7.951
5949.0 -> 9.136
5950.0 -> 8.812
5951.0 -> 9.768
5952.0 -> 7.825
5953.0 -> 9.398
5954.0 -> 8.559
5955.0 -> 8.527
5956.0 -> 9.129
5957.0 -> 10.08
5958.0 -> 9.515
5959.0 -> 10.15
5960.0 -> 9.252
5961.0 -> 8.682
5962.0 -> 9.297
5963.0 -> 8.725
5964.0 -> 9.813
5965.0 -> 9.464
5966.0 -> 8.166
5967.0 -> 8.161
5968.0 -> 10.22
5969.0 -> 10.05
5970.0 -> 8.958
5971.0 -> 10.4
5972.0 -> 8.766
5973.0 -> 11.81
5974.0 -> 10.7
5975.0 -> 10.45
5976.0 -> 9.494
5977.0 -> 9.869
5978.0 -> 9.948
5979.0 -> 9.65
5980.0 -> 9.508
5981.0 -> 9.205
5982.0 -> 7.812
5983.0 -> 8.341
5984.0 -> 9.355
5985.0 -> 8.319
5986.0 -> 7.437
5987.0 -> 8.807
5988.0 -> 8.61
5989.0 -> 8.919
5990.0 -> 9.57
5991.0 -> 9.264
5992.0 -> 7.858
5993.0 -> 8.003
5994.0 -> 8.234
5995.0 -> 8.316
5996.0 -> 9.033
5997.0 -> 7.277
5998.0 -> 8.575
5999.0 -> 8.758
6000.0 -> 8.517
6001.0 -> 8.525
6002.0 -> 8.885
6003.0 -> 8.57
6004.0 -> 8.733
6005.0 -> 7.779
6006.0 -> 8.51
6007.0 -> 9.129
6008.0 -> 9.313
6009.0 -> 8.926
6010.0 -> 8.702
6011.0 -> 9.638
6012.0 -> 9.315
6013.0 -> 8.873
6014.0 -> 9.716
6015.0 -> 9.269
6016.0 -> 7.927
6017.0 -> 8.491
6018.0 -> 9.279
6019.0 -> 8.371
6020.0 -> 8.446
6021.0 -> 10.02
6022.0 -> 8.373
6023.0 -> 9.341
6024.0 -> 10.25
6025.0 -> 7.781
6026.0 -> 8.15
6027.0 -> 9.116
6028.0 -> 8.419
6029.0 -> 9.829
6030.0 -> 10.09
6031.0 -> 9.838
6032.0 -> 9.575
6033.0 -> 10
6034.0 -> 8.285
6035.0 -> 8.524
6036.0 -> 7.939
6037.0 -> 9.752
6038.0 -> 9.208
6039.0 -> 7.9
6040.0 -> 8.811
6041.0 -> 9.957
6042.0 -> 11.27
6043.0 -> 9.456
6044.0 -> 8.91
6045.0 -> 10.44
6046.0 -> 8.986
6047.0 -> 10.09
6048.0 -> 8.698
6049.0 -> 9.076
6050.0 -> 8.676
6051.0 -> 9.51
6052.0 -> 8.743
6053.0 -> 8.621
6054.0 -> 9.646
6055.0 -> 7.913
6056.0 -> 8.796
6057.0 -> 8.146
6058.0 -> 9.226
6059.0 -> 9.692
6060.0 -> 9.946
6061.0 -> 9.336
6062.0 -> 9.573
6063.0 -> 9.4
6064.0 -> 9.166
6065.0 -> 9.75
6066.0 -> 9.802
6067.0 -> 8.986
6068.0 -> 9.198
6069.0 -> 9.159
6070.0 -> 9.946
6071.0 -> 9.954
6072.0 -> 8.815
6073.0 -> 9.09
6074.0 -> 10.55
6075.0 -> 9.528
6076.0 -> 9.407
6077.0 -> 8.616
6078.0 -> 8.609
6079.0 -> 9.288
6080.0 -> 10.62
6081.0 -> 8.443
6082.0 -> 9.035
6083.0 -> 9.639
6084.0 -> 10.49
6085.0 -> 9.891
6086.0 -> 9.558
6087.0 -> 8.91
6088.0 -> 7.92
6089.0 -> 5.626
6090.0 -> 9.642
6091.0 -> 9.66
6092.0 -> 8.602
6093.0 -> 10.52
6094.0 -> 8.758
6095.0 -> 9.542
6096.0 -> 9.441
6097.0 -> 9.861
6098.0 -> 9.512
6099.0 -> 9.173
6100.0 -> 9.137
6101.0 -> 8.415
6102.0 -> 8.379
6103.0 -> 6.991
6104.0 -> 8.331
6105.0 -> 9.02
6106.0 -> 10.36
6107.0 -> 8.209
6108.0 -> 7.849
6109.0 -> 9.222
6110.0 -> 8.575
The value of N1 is -1.38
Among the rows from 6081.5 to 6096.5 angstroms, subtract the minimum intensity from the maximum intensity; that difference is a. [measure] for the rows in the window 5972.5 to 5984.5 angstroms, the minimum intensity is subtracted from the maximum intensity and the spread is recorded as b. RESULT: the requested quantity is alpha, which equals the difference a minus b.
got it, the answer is 0.9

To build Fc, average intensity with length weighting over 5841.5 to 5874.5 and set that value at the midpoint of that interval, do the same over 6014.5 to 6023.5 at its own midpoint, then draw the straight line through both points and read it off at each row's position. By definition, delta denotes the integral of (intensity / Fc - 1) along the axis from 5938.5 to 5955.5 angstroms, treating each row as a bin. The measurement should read -0.2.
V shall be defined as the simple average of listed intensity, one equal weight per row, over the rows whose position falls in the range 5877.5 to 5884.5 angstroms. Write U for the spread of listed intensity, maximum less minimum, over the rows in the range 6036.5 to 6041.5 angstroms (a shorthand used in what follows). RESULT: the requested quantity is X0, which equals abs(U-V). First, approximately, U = 2.1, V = 9.2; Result 7.1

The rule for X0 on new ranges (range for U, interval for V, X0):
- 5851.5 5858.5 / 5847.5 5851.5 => 6.7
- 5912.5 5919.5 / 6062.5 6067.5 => 7.0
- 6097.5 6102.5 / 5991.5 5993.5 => 6.8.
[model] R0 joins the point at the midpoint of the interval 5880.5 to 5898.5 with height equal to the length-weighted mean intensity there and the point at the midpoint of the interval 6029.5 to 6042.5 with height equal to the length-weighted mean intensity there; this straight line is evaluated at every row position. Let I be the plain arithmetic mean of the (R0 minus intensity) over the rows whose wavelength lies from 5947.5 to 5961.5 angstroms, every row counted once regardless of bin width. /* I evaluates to 0.0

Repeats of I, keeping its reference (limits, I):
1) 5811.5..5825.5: -0.6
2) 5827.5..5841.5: -0.6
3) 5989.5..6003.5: 0.7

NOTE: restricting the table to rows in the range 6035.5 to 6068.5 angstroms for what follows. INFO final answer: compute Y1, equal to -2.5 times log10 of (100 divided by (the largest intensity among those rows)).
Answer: -2.37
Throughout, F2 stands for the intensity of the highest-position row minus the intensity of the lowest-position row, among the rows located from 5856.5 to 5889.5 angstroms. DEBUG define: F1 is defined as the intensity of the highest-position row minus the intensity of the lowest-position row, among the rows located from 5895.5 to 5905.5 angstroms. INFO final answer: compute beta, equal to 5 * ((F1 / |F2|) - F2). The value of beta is -15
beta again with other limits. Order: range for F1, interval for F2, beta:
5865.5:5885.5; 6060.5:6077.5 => 11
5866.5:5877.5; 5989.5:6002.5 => 20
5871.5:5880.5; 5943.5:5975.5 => -8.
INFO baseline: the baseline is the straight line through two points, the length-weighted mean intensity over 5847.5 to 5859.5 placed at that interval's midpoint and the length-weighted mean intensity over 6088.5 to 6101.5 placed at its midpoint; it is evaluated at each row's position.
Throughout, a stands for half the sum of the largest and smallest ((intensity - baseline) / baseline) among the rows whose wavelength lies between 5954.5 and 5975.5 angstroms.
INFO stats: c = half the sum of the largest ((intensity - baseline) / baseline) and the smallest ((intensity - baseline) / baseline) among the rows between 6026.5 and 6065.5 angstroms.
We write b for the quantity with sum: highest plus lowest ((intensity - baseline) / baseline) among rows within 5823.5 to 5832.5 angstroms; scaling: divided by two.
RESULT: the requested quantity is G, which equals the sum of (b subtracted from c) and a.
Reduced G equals 0.1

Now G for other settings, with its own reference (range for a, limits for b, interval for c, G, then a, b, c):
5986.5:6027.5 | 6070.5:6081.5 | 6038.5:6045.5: 0.0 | -0.05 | 0.05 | 0.05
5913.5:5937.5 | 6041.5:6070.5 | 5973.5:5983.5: 0.0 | 0.01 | 0.05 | 0.00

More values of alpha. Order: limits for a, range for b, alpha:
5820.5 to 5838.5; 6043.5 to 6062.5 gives 0.7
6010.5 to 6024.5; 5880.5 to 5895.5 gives -0.9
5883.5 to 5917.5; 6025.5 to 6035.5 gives 1.9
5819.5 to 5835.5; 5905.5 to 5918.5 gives -0.6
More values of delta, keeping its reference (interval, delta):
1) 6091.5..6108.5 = 0.8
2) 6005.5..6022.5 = 0.2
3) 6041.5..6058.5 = 0.9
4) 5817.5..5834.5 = -0.6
